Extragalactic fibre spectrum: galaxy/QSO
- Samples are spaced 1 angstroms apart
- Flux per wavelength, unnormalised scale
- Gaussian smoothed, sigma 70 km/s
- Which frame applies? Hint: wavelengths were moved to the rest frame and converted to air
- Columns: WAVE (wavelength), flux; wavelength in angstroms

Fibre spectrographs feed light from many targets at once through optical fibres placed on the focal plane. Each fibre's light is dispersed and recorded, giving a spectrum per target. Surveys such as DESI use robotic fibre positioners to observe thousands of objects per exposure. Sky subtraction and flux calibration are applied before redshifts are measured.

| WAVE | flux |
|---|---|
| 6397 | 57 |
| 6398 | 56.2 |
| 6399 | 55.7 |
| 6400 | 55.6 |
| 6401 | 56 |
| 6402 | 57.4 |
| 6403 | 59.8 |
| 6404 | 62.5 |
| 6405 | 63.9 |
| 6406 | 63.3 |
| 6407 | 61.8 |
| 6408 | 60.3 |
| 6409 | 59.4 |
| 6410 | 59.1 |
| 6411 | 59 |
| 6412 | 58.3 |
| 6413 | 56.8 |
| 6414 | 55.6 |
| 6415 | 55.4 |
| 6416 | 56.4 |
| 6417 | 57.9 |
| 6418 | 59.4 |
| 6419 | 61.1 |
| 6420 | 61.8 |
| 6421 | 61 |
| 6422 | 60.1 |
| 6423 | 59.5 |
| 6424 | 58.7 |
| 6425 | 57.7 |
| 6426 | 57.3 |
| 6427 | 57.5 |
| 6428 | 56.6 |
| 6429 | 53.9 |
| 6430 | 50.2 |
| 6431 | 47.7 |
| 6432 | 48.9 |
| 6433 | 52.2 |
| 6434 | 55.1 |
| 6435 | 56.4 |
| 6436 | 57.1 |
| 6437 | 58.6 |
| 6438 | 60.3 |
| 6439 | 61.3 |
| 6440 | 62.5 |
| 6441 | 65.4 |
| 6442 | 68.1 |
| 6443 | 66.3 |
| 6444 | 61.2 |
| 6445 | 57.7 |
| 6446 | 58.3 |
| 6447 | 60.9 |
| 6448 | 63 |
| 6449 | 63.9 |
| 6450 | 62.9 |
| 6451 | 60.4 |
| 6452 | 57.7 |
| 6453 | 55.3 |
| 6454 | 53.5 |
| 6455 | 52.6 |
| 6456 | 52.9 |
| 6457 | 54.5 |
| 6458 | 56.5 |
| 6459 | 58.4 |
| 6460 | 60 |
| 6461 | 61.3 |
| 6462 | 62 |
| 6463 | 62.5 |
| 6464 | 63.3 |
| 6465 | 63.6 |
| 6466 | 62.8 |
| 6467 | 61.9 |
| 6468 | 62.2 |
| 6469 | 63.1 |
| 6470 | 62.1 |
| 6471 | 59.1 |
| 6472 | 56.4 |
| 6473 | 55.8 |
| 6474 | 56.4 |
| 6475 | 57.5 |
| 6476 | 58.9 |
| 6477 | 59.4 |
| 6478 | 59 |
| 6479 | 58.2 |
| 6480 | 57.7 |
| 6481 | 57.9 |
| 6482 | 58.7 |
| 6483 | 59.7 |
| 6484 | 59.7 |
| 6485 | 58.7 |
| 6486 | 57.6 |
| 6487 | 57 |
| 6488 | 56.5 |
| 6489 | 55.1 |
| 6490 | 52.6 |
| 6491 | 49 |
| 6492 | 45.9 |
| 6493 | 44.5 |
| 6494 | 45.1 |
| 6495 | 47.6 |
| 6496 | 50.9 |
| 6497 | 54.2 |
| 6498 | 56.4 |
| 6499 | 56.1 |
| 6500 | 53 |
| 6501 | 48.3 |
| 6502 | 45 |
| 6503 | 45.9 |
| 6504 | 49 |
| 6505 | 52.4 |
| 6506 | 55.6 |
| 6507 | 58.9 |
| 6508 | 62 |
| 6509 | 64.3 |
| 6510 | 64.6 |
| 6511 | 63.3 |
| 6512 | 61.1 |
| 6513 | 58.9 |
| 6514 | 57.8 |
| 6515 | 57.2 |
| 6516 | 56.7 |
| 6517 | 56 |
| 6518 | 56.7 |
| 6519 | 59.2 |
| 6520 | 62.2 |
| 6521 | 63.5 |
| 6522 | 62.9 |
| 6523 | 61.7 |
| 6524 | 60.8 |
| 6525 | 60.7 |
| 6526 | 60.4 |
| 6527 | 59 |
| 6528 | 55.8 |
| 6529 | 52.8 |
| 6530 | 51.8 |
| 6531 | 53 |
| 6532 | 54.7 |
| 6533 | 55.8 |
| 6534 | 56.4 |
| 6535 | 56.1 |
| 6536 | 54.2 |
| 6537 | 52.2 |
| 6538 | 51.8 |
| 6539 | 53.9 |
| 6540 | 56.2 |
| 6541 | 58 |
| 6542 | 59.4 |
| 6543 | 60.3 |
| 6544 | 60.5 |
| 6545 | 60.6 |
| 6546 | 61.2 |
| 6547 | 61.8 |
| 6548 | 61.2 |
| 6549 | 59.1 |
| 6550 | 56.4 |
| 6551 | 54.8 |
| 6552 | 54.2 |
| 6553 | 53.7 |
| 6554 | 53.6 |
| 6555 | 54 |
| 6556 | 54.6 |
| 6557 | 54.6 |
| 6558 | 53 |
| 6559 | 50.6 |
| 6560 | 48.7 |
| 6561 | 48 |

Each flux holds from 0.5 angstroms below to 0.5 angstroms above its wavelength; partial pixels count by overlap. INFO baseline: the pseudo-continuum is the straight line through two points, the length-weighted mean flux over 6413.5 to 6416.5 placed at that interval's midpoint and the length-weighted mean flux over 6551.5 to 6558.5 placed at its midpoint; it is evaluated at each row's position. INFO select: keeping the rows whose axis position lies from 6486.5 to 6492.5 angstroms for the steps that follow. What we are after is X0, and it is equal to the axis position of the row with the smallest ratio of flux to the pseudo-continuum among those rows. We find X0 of 6492 angstroms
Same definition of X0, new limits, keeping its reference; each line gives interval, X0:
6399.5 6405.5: 6400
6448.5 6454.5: 6454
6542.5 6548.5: 6543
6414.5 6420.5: 6415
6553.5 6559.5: 6559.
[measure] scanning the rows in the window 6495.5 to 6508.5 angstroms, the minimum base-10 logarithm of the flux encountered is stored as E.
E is 1.65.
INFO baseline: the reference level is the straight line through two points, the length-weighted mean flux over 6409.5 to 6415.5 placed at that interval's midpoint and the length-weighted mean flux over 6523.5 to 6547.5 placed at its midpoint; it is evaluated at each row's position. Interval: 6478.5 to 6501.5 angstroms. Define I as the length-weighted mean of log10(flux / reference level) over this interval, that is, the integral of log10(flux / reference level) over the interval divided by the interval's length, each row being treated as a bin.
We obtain -0.027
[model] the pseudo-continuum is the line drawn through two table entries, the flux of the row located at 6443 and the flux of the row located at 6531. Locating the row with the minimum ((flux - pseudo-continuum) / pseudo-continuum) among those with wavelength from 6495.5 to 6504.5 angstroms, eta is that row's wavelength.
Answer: 6502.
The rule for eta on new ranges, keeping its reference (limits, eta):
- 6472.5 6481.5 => 6473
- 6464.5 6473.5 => 6473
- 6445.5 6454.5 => 6454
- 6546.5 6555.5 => 6553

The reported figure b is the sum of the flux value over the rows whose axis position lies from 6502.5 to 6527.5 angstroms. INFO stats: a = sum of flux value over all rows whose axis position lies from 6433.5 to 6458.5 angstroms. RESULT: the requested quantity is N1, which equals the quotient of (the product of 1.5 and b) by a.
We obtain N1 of 1.49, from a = 1482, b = 1471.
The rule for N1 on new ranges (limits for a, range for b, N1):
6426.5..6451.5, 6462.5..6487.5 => 1.52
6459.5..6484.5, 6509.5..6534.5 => 1.46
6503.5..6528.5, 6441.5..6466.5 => 1.52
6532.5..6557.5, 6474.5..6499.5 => 1.46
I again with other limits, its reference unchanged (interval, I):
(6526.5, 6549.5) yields -0.002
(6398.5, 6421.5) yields 0.012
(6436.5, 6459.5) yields 0.017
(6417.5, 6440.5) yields -0.002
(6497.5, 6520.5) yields -0.006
